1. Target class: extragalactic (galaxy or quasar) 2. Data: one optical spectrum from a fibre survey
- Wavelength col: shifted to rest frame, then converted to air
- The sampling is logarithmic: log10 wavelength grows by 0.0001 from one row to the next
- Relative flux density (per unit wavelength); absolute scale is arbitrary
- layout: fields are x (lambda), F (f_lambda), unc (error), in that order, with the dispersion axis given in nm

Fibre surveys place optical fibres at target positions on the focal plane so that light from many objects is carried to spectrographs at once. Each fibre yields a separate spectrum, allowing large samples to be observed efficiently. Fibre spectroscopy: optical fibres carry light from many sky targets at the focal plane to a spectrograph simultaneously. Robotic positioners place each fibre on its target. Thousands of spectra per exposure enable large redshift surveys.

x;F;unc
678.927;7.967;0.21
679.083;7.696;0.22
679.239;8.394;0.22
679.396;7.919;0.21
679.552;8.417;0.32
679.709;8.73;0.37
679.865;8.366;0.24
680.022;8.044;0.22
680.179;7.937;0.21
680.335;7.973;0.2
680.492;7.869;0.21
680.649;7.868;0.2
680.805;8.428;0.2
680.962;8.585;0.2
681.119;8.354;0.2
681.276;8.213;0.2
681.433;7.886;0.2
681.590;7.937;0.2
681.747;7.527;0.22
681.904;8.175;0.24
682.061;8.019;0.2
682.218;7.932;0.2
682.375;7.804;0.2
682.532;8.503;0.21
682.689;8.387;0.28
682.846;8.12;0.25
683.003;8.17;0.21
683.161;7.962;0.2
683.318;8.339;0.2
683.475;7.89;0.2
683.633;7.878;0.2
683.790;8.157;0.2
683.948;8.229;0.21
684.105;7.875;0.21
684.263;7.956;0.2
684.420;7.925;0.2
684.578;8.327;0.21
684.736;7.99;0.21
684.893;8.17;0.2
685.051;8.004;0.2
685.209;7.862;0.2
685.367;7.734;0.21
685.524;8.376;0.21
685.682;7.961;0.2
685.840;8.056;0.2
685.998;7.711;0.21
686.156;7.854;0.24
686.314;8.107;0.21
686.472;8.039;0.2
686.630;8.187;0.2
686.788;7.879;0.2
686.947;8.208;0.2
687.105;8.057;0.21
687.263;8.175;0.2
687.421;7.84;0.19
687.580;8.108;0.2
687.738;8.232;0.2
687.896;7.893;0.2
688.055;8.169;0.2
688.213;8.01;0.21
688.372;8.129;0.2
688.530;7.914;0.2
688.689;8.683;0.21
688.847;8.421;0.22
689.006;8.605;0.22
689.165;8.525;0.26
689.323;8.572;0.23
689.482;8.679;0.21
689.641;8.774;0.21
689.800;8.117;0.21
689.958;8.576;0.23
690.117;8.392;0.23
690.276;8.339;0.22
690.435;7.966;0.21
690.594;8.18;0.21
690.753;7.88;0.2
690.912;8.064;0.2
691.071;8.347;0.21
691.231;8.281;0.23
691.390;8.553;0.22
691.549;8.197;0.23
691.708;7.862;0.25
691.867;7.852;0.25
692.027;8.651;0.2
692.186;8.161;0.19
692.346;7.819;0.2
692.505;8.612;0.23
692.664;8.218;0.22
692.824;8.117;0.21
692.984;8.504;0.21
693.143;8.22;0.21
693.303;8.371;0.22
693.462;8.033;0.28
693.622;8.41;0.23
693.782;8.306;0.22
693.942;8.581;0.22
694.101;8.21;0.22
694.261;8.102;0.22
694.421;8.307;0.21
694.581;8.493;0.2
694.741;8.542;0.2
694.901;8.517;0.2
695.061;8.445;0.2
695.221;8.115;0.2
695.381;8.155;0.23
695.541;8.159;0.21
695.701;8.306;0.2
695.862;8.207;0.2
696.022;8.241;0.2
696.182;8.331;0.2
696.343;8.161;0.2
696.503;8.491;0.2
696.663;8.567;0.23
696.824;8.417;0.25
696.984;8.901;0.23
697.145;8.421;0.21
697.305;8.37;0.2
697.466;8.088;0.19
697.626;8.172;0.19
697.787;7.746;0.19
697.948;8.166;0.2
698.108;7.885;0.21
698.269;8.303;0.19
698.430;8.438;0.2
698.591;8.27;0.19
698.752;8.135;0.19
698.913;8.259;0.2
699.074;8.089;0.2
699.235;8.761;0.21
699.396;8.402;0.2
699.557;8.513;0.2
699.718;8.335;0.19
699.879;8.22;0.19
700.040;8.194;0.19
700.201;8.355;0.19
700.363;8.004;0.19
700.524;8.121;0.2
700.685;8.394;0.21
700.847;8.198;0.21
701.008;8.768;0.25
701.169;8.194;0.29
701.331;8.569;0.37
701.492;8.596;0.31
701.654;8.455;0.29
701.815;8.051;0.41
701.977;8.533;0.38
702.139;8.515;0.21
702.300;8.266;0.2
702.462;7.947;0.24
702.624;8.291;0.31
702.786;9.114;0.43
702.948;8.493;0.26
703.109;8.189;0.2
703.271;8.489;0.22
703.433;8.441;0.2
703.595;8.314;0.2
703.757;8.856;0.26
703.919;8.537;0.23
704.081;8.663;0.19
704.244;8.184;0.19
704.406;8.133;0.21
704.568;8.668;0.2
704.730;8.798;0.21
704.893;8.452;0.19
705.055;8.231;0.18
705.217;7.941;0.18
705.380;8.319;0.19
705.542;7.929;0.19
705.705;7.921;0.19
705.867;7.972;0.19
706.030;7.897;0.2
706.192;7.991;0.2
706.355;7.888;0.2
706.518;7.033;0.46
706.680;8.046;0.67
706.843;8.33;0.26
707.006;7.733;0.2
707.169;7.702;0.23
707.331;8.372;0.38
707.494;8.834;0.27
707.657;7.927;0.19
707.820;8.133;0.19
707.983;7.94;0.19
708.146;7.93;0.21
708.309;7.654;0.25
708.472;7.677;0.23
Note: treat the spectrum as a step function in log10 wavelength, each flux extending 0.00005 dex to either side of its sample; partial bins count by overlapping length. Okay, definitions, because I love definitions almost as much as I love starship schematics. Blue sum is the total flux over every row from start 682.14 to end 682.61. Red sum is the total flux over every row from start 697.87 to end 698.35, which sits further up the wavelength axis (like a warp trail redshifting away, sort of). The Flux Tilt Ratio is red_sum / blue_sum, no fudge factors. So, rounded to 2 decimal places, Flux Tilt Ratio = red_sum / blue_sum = 1.00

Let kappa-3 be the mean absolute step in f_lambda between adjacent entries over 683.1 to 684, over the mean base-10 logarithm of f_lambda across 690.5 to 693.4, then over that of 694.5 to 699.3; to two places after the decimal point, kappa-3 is 0.28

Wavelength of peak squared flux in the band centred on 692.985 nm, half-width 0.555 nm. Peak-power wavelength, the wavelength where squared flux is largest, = 692.505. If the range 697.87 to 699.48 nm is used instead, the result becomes 699.235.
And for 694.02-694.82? 694.741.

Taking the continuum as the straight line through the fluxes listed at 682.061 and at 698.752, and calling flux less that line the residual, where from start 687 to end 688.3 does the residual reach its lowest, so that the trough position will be 687.421 nm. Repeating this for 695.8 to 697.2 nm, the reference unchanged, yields 696.343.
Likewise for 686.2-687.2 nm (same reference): 686.788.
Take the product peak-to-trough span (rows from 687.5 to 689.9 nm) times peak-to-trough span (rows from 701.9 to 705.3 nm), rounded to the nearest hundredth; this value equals 1.03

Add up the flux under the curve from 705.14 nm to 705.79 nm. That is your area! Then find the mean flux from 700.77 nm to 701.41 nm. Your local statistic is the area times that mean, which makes 44.0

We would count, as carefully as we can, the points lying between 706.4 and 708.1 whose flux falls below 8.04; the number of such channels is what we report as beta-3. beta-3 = 5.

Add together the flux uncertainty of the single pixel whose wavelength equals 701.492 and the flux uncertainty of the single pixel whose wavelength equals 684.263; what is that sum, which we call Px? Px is 0.510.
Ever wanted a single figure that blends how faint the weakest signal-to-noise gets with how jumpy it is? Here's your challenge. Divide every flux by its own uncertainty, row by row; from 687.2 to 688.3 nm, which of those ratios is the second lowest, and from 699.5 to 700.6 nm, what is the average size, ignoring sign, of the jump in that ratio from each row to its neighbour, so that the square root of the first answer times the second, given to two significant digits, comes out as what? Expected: 6.4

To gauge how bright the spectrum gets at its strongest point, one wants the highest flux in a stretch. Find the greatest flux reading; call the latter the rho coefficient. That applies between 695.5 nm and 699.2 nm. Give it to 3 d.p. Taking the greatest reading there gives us 8.901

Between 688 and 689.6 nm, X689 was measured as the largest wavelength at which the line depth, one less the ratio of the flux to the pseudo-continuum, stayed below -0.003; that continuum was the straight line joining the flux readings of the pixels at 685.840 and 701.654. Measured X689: 689.482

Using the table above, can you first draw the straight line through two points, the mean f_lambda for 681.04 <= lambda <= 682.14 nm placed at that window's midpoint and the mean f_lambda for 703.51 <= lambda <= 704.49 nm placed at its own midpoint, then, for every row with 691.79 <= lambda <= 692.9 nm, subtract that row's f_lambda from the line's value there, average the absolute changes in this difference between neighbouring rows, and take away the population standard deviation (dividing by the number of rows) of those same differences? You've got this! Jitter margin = 0.184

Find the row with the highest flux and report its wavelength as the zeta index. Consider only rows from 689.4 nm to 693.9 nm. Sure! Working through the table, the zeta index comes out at 689.641 nm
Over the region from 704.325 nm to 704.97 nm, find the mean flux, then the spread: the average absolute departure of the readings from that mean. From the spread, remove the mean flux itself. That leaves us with -8.3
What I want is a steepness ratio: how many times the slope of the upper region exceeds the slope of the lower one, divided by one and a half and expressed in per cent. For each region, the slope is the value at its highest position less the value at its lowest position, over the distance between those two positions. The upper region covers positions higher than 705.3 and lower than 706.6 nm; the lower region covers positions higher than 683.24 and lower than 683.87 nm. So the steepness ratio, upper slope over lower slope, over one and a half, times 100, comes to 195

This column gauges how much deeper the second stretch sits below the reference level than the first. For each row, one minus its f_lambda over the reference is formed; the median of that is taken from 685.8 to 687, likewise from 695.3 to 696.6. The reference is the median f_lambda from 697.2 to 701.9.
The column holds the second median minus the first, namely -0.021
